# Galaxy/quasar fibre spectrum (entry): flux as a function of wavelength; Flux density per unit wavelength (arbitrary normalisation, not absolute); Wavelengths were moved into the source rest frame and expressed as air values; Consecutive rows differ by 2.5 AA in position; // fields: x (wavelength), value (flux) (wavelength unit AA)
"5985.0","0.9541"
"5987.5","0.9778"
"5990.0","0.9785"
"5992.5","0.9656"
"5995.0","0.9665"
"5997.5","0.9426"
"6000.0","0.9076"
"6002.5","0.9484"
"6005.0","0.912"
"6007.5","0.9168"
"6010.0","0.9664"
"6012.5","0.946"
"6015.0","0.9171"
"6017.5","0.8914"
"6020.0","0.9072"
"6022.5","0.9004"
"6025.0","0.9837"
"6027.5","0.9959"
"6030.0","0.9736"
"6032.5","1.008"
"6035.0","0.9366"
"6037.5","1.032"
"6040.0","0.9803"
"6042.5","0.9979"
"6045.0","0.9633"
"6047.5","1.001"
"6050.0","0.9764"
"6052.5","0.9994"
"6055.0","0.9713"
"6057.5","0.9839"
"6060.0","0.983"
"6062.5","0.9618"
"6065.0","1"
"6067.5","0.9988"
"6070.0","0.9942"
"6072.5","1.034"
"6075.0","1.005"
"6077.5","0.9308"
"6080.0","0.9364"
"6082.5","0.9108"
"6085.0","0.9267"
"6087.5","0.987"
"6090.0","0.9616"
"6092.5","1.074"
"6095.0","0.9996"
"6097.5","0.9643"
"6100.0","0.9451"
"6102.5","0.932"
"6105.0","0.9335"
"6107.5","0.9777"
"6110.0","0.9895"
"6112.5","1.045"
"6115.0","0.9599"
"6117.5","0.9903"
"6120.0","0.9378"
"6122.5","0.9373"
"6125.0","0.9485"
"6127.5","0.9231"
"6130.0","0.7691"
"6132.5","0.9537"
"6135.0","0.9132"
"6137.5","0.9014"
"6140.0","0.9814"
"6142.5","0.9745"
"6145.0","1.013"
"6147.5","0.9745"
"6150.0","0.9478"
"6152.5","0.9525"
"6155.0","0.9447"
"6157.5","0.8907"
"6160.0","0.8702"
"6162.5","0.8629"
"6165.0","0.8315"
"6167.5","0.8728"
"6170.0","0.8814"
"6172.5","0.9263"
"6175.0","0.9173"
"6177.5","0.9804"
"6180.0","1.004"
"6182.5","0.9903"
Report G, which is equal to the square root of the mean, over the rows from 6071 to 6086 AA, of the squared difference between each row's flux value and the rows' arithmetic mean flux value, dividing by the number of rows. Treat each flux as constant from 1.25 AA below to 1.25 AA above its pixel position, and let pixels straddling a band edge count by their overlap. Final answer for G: 0.05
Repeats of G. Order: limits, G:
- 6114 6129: 0.02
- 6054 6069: 0.01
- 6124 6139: 0.06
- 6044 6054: 0.02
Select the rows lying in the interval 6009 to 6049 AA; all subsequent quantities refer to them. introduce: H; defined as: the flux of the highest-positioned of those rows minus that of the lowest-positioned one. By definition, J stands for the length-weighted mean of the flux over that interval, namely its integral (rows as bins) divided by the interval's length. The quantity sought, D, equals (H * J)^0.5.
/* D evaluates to 0.183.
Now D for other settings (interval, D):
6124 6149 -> 0.156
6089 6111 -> 0.165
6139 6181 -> 0.145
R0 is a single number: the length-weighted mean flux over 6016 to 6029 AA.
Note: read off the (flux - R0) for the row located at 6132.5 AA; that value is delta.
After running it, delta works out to 0.02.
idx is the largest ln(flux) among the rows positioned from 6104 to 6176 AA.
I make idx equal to 0.044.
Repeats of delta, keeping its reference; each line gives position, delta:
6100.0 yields 0.01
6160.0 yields -0.07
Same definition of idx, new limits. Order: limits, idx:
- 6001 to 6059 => 0.031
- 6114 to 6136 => -0.010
